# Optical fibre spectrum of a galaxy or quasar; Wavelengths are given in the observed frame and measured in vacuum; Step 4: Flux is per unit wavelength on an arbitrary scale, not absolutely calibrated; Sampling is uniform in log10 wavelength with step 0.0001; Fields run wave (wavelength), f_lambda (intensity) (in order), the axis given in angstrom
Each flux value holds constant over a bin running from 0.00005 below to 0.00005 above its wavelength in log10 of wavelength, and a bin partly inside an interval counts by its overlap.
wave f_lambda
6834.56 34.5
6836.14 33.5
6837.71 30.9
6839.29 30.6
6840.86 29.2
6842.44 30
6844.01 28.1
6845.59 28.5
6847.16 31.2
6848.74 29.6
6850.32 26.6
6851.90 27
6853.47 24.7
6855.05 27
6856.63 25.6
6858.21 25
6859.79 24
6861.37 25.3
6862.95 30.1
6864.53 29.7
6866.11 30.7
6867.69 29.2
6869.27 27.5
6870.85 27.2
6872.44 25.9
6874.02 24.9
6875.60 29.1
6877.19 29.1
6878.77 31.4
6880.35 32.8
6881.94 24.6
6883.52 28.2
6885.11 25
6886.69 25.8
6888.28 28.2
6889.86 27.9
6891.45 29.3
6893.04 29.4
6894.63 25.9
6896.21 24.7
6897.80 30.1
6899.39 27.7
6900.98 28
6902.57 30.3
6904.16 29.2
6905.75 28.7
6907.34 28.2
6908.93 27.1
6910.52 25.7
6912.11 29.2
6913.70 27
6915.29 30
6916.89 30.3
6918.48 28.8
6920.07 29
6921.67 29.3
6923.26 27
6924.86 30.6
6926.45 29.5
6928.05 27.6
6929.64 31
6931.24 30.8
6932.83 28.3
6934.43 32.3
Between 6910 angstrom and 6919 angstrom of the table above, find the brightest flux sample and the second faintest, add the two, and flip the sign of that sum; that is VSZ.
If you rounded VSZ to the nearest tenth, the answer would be -57.3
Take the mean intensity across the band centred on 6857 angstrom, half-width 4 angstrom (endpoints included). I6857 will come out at 25.3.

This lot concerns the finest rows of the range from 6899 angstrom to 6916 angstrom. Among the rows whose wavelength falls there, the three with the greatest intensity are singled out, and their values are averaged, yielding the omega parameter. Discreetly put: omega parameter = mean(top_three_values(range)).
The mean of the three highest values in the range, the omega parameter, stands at 29.8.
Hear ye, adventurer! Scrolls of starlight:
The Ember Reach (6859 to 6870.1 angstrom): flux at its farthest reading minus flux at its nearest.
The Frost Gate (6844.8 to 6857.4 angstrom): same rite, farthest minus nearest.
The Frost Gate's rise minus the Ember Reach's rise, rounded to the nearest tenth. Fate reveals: -6.4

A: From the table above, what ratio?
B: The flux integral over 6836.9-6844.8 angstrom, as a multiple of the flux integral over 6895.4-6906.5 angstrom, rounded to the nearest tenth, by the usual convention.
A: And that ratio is 0.7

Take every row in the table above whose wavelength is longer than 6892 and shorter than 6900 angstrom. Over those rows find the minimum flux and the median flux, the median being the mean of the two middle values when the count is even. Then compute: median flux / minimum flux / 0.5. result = 2.24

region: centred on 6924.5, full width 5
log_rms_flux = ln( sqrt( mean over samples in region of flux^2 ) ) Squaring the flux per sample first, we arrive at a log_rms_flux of 3.37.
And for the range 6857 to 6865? 3.29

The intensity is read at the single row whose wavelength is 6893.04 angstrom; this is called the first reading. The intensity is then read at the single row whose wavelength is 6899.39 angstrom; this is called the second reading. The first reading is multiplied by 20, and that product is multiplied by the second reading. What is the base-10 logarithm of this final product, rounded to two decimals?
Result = 4.21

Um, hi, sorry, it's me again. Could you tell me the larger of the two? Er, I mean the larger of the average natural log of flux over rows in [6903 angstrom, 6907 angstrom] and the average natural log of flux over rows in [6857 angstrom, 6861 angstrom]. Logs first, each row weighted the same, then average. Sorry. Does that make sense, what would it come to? 3.37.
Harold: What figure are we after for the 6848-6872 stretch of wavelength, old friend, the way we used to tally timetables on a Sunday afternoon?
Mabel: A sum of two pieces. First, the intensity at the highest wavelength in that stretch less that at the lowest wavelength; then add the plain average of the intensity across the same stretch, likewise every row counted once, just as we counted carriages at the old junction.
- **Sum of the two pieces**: 24.9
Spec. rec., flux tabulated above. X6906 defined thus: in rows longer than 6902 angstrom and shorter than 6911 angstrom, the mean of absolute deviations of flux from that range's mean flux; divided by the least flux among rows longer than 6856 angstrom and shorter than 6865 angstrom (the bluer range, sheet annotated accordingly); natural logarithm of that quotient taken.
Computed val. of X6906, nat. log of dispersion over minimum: -3.0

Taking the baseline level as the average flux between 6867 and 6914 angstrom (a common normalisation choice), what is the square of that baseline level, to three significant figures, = 779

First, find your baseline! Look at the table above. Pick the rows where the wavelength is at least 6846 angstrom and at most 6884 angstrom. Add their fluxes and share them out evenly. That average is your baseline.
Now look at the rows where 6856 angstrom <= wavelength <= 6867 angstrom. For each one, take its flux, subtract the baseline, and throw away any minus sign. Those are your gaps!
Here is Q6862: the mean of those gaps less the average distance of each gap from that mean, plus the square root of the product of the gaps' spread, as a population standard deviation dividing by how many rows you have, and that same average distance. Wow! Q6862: 2.7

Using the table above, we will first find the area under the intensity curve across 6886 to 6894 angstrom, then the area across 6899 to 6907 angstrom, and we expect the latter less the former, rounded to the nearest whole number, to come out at 6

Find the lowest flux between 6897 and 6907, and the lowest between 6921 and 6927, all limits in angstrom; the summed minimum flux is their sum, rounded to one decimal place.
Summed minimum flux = 54.7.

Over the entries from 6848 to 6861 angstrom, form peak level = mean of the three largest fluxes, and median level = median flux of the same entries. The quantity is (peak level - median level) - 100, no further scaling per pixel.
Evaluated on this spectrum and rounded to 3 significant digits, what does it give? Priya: -98.2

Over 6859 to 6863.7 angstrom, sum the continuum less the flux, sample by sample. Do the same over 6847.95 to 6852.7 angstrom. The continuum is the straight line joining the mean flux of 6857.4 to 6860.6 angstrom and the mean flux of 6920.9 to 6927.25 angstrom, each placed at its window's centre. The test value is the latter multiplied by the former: 62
